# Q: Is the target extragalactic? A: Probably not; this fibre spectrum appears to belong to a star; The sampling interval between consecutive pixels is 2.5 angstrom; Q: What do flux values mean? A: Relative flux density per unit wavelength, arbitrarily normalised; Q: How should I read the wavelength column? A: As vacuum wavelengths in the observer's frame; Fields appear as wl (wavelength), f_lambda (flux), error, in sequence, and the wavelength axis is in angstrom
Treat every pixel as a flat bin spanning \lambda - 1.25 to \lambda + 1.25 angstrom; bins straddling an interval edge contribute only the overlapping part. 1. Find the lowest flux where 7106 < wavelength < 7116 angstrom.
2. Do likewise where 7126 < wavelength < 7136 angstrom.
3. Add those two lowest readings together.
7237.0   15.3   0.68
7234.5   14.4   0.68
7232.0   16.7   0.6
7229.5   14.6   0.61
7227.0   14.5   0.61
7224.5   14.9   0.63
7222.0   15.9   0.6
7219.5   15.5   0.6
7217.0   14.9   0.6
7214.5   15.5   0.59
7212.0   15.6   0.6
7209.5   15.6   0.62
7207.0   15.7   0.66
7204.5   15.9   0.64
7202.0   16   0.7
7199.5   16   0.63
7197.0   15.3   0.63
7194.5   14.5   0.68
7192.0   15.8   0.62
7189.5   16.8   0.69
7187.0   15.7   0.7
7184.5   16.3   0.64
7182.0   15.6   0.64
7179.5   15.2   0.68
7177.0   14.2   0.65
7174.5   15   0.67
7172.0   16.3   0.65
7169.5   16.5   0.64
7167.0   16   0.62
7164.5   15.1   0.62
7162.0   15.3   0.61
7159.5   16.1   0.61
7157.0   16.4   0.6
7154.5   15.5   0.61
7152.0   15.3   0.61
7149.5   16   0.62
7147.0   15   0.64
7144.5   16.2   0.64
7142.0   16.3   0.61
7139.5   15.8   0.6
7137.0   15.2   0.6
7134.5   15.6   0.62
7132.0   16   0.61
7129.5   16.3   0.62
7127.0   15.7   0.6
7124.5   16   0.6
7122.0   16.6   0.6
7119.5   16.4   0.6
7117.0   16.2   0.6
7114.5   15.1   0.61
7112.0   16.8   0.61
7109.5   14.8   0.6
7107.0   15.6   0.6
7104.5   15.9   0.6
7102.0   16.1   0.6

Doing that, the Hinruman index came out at 30.4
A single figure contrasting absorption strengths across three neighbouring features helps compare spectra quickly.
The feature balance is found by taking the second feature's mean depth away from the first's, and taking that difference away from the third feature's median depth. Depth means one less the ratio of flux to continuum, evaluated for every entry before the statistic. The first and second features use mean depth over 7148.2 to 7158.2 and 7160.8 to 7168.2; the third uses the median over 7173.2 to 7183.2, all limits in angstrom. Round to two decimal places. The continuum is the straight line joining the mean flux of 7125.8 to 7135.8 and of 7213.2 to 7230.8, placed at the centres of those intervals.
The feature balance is 0.04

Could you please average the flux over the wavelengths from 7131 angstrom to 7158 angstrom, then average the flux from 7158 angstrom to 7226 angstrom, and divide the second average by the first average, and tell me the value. 0.99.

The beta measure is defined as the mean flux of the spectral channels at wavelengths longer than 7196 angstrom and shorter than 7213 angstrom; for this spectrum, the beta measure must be 15.7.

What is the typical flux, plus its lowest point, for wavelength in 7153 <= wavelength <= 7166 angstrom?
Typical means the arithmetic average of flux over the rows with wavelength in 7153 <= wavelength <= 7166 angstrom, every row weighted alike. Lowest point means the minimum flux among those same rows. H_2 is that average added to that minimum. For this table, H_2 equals 30.78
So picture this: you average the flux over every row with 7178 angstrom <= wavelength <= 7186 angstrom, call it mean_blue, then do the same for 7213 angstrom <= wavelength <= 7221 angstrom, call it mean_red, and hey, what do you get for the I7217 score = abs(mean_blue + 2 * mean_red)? 46.3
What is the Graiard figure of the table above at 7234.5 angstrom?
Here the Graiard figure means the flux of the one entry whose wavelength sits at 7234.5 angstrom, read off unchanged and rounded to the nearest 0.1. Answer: 14.4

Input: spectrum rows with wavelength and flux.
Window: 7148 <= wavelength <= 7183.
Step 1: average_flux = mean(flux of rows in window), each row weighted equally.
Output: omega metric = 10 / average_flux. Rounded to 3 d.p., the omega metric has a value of 0.641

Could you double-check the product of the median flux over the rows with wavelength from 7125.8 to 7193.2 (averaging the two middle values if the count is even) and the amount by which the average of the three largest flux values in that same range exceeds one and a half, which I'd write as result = 238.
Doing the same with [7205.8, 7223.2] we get 222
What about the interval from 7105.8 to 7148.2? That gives 242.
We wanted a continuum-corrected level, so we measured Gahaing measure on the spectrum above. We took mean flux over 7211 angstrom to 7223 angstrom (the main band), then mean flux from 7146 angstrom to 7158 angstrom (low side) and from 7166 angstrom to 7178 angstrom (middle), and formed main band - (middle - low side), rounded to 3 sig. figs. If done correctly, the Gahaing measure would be 15.5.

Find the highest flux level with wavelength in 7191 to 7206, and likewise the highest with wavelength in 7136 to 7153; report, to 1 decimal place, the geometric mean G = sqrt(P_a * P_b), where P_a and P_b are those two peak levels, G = 16.1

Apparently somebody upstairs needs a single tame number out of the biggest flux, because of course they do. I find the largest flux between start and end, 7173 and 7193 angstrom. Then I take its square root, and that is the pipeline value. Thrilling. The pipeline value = 4.10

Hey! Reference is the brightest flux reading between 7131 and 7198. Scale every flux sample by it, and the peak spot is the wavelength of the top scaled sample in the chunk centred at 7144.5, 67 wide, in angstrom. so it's 7112.0 angstrom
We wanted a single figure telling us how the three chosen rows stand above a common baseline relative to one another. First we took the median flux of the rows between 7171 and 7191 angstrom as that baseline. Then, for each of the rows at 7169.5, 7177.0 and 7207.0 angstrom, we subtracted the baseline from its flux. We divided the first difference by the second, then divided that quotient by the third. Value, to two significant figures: -12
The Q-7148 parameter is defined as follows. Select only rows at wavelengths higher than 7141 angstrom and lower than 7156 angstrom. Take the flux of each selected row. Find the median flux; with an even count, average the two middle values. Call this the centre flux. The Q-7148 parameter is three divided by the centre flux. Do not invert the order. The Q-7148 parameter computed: 0.1905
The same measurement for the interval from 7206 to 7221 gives 0.1929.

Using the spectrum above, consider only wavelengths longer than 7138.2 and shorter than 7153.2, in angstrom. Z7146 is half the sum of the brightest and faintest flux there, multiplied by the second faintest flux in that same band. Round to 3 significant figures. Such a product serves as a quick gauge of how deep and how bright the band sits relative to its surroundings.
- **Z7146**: 239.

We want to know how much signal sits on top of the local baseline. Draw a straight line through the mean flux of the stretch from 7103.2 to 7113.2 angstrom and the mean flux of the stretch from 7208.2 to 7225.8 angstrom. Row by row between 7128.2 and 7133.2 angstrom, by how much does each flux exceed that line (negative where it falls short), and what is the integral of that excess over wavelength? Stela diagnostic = 2.2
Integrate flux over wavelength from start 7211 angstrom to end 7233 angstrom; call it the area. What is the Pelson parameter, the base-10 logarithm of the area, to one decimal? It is 2.5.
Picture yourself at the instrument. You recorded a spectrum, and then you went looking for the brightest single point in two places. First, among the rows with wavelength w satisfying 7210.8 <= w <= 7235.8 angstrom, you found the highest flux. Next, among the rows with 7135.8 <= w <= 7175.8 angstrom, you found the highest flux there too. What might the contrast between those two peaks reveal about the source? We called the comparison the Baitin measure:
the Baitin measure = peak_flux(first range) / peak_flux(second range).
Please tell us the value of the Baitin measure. 1.012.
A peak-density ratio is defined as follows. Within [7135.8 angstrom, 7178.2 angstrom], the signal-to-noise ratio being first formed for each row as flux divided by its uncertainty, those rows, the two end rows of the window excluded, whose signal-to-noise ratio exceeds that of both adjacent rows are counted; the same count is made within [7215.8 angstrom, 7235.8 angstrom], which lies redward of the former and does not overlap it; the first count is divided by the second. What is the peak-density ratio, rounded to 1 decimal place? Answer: 2.0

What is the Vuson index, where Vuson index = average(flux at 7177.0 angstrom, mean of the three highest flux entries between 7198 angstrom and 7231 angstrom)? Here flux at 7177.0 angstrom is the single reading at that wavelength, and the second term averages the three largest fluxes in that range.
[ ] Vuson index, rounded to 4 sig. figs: 15.08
